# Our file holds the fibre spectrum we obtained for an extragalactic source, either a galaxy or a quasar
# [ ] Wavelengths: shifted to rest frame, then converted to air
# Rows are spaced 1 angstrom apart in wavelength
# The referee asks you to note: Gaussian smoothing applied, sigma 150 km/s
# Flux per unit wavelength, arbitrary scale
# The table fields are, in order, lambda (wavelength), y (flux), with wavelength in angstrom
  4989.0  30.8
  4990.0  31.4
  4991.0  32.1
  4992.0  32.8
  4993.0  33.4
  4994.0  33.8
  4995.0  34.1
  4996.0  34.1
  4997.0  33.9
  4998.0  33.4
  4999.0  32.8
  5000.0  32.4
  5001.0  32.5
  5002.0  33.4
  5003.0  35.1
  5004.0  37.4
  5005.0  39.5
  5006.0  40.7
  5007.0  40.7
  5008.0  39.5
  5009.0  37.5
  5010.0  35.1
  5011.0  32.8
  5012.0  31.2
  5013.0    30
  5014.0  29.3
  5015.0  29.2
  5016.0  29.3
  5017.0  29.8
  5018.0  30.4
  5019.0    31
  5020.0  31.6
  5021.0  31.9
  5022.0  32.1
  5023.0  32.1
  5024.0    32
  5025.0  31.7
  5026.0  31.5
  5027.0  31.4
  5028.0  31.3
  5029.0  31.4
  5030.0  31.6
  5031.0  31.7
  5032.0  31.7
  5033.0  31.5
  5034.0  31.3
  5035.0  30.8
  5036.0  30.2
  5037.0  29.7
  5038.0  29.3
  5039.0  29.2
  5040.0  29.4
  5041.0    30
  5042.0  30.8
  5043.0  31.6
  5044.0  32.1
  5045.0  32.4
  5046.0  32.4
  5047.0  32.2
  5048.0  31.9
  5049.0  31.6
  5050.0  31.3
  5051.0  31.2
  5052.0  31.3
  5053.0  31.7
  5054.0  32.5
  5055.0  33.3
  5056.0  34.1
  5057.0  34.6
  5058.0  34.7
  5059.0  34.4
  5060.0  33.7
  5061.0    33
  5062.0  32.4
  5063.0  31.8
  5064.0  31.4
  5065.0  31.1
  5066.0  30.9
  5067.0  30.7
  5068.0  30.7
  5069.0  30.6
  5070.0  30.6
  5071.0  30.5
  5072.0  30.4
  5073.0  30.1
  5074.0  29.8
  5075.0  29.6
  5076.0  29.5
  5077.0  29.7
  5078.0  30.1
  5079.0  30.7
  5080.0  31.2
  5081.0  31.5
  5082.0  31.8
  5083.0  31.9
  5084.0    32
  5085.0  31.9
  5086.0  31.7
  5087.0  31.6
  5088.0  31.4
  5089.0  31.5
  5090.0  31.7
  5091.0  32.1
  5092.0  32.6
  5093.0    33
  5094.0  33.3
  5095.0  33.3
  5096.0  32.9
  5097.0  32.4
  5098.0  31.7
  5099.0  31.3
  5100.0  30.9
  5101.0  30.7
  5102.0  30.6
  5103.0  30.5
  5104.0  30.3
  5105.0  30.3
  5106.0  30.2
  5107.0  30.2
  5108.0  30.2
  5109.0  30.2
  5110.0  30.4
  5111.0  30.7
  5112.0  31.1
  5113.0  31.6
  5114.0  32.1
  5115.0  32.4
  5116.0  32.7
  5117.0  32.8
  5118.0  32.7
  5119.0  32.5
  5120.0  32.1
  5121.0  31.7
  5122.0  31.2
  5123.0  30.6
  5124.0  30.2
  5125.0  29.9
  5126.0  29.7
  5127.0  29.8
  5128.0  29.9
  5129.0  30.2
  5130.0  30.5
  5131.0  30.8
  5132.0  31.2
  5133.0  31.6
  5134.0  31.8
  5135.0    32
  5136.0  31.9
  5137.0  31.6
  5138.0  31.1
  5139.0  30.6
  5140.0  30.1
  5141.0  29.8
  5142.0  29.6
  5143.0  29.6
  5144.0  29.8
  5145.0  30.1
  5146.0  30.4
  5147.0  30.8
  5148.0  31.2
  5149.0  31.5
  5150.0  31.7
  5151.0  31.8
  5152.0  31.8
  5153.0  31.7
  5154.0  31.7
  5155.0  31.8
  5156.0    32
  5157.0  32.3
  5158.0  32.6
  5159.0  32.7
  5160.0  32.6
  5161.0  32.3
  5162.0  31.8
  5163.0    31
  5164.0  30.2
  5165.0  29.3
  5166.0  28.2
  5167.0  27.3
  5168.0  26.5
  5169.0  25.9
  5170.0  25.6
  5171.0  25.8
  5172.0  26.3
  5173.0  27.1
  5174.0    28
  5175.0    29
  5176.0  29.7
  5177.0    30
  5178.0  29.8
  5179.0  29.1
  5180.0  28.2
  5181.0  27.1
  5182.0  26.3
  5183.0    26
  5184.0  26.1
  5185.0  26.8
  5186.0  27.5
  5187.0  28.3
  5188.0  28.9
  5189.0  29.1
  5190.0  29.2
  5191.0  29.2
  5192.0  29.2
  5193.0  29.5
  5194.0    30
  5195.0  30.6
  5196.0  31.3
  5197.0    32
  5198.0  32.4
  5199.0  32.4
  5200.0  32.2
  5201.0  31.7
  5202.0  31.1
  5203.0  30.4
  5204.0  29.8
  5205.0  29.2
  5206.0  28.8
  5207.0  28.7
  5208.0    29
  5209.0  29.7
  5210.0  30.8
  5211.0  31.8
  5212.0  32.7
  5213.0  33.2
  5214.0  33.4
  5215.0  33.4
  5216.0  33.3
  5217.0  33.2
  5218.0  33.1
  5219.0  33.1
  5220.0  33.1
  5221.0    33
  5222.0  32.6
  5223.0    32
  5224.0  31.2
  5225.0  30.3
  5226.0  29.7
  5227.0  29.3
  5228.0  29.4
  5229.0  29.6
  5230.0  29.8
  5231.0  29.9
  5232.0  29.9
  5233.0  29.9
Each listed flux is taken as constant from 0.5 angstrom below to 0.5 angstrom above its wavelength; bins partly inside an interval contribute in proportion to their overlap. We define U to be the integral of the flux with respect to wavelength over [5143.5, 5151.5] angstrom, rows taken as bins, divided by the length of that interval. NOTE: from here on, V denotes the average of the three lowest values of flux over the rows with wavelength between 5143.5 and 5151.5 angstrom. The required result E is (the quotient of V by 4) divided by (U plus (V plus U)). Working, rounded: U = 30.9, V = 30.1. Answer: 0.0819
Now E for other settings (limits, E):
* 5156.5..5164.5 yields 0.0817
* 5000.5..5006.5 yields 0.0790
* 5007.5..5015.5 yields 0.0771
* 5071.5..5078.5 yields 0.0828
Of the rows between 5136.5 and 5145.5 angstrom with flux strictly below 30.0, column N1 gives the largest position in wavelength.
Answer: 5144.0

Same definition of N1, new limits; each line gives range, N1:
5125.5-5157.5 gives 5144.0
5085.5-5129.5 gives 5128.0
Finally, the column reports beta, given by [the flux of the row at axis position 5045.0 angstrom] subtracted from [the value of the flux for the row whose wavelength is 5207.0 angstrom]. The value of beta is -3.7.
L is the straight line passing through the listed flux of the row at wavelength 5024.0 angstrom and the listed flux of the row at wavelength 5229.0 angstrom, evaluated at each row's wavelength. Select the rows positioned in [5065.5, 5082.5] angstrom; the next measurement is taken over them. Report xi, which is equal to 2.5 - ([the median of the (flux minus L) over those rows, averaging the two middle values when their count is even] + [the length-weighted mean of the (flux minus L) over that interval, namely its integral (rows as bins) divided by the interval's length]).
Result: 4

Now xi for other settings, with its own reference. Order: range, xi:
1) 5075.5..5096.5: 2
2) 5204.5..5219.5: -2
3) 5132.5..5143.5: 2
